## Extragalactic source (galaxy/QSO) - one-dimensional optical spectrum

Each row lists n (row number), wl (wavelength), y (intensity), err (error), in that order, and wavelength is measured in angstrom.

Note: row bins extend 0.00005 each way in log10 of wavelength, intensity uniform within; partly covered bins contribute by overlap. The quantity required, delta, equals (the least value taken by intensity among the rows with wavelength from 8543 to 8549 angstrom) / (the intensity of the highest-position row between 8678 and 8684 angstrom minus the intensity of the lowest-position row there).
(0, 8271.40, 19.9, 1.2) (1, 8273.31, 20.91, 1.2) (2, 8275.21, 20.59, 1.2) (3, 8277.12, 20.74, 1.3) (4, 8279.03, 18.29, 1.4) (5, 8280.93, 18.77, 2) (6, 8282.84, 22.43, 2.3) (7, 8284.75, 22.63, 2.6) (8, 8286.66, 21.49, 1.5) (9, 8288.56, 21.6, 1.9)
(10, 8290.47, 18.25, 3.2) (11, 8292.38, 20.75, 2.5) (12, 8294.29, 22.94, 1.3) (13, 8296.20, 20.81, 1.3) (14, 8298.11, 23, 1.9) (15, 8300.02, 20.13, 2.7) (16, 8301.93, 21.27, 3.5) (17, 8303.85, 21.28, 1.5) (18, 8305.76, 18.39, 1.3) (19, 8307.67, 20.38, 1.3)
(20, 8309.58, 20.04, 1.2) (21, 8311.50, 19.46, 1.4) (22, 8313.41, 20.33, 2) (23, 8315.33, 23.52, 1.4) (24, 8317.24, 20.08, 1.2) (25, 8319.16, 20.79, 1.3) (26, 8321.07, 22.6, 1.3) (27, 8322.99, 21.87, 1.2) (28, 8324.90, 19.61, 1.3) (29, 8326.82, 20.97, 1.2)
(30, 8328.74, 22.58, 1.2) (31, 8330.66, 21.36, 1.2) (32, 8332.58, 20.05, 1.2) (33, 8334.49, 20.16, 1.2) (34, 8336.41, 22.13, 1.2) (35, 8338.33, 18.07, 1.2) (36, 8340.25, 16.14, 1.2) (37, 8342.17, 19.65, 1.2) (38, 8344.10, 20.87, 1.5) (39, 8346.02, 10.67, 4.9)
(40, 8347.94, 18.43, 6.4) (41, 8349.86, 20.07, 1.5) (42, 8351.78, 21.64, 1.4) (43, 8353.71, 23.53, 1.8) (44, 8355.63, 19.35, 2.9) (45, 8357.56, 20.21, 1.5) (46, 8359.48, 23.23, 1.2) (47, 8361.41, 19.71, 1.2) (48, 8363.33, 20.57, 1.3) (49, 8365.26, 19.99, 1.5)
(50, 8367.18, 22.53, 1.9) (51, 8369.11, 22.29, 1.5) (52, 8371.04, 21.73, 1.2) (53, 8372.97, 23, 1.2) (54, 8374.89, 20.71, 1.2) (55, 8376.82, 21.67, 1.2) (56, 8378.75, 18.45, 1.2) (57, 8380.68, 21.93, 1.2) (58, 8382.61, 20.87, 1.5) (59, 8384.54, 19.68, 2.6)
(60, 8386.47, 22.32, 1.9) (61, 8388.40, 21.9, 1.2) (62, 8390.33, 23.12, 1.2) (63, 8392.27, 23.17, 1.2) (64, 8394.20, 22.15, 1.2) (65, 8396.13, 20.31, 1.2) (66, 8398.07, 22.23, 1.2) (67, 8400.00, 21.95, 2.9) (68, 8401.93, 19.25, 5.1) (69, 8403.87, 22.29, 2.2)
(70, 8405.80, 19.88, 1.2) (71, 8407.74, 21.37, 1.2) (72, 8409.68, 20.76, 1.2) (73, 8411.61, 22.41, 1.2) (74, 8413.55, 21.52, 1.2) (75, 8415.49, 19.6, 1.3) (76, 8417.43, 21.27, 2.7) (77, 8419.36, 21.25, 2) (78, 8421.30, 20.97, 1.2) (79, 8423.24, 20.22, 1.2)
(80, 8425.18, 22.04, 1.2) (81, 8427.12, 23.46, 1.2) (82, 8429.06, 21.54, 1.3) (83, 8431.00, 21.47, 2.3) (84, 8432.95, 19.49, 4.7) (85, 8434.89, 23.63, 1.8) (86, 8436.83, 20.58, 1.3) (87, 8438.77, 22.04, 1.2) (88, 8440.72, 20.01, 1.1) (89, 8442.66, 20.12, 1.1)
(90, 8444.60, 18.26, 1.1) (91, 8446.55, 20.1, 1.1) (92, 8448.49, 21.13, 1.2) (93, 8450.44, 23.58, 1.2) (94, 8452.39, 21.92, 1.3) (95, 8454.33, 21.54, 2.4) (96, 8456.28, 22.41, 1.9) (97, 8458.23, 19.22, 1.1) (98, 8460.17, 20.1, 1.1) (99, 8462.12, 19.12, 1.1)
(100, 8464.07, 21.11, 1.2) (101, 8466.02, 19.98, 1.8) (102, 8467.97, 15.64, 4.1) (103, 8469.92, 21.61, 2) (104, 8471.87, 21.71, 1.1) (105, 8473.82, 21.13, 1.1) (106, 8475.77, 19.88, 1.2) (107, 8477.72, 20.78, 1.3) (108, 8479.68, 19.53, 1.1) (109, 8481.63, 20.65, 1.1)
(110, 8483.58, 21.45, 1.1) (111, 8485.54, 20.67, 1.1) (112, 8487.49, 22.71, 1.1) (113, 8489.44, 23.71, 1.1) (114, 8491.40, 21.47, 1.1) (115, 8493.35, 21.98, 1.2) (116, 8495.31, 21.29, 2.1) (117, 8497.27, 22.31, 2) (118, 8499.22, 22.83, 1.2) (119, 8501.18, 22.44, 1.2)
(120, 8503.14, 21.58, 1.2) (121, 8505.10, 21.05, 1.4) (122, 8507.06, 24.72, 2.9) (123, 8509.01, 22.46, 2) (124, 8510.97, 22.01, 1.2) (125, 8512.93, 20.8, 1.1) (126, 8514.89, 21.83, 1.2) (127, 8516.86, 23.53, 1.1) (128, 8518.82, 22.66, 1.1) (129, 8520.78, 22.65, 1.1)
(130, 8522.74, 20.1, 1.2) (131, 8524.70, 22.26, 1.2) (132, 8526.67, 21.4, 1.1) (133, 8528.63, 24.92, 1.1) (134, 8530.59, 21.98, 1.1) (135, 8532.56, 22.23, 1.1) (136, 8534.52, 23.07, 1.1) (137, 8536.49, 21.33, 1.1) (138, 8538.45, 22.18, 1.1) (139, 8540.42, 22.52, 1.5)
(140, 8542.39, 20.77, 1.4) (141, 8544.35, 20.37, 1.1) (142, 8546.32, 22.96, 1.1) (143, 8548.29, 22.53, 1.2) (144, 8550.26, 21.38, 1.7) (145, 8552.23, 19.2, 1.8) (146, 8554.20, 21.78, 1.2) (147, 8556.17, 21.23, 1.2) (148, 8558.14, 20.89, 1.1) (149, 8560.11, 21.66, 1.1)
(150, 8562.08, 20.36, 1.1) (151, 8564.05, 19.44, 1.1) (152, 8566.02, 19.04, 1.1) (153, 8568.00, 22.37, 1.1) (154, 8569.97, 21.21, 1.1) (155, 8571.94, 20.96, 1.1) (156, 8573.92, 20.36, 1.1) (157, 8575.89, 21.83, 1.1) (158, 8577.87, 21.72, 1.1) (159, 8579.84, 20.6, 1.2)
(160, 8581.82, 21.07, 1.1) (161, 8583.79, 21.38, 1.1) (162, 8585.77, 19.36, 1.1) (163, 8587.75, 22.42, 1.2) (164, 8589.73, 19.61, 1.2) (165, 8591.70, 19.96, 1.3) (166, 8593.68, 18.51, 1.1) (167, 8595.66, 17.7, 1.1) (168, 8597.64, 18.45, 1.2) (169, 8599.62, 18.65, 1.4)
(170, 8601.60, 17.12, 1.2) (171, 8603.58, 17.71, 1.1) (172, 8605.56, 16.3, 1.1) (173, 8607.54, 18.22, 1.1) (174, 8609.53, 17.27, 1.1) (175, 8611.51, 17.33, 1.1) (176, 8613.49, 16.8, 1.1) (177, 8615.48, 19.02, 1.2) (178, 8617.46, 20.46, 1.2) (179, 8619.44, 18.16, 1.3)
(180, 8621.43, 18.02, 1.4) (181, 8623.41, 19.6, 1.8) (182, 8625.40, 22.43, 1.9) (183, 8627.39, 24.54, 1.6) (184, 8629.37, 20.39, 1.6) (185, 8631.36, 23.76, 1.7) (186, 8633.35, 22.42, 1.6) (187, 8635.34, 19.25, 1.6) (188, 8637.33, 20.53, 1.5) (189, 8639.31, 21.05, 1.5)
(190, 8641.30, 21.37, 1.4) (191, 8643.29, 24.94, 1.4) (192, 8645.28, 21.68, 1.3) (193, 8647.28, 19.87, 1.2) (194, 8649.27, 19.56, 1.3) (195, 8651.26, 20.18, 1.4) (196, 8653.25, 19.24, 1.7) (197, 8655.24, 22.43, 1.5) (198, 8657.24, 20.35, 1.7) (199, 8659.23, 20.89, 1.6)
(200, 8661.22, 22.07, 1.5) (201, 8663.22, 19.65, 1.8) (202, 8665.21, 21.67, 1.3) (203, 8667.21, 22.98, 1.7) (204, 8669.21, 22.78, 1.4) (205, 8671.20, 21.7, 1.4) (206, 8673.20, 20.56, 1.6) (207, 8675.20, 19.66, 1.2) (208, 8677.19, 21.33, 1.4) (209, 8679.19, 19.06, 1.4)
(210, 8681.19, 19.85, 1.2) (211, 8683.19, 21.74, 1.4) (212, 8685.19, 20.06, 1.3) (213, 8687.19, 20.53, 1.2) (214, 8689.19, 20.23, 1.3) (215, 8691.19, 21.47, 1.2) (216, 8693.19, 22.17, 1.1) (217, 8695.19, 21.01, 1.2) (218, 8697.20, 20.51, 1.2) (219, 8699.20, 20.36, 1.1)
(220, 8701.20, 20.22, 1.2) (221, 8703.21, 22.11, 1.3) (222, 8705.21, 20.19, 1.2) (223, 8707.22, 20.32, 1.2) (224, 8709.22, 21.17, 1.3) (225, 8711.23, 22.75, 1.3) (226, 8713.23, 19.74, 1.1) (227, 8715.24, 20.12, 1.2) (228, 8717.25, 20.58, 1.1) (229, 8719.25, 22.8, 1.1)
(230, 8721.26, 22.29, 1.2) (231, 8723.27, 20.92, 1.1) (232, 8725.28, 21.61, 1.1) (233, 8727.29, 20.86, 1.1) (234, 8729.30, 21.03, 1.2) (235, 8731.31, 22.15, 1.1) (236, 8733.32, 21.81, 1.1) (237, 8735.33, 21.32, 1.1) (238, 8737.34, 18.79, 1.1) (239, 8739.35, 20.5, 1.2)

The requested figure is 8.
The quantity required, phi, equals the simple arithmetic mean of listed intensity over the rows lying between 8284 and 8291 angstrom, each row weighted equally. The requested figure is 21.0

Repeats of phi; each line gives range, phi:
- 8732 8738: 20.6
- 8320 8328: 21.3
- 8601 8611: 17.3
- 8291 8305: 21.5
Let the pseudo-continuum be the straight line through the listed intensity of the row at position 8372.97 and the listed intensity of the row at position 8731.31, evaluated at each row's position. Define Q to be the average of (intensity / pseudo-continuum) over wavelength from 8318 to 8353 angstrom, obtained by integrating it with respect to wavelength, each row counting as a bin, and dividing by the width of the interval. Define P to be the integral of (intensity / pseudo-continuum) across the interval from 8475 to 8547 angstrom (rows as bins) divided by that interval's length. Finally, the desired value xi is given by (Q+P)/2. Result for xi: 0.91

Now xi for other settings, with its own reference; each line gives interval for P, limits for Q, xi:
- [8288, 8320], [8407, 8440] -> 0.92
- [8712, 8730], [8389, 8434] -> 0.94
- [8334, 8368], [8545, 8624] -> 0.87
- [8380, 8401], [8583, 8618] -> 0.89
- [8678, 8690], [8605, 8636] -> 0.89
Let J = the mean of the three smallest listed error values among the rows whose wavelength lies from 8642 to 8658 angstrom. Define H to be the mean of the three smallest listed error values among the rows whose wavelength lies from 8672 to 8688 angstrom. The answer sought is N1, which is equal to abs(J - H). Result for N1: 0.07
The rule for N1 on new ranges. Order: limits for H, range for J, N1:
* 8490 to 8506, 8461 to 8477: 0.07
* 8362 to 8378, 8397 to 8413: 0.00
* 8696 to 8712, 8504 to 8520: 0.07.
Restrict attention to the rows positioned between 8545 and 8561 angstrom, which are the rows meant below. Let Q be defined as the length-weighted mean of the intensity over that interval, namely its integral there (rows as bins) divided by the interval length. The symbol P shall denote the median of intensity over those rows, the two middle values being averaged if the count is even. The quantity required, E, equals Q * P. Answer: 461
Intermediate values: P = 21.5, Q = 21.4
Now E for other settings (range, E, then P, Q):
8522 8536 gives 495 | 22.2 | 22.3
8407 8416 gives 453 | 21.4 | 21.2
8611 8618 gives 333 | 18.2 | 18.3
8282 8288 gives 497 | 22.4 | 22.2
